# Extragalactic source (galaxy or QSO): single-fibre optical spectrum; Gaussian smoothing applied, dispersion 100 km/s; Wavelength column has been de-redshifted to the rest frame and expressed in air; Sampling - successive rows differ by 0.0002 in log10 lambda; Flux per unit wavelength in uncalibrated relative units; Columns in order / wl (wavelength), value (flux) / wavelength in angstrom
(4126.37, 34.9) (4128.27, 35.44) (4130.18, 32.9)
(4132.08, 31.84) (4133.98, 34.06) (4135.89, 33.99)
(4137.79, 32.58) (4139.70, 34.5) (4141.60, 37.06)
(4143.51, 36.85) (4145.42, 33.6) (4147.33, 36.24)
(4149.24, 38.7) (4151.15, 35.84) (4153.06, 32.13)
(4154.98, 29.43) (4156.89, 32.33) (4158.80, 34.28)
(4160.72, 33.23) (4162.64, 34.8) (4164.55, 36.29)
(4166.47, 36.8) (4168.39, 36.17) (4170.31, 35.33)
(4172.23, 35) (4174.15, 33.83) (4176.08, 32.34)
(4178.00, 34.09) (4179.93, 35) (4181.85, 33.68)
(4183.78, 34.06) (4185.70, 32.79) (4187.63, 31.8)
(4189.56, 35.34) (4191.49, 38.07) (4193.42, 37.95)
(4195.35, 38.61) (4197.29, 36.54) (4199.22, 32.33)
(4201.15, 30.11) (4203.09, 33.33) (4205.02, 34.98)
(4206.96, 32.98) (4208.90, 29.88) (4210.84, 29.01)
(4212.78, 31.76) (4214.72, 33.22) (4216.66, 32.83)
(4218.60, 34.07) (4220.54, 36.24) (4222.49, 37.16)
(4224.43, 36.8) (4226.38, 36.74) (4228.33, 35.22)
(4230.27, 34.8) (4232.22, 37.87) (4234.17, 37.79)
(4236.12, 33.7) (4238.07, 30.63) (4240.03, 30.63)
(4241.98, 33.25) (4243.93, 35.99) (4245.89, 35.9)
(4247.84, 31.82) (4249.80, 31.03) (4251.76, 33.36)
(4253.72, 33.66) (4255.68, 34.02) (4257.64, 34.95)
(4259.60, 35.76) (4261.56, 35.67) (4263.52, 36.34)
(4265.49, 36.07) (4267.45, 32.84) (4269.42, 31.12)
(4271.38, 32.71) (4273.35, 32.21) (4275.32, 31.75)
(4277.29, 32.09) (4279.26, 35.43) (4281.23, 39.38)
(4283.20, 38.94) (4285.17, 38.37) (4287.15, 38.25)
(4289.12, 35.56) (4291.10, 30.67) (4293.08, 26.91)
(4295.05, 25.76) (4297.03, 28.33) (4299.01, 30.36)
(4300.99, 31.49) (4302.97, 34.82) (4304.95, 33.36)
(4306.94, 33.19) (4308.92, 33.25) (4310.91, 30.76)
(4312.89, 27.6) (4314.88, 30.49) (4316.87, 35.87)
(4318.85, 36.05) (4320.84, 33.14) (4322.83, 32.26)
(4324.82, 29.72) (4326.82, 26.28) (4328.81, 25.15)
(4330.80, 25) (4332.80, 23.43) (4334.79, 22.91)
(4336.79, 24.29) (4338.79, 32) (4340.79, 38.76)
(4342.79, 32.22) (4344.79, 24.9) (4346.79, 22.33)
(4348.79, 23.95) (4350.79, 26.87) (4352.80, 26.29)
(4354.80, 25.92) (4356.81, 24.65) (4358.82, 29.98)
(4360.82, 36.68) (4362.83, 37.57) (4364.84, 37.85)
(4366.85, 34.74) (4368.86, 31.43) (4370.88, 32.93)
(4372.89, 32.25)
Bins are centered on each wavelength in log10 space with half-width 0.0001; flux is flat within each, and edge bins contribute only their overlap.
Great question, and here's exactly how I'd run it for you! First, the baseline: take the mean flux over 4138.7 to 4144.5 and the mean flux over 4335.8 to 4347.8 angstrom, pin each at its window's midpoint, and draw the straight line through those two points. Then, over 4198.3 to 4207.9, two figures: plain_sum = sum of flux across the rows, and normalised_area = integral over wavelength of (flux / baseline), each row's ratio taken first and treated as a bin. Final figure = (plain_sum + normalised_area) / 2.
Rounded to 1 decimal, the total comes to 86.5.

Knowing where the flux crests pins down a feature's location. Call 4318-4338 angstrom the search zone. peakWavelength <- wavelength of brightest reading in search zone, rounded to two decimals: 4318.85 angstrom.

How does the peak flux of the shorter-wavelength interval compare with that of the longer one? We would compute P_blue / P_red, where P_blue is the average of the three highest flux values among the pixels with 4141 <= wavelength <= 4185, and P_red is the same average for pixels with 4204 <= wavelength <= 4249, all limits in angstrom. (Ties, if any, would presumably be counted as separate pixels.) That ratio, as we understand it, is 1.00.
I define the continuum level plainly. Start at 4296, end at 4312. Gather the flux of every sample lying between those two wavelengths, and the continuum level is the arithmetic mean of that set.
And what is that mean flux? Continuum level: 31.9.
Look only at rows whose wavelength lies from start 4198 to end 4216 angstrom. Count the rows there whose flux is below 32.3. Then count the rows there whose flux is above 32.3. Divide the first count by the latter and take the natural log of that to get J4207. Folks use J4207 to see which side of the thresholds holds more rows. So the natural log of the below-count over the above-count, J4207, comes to -0.2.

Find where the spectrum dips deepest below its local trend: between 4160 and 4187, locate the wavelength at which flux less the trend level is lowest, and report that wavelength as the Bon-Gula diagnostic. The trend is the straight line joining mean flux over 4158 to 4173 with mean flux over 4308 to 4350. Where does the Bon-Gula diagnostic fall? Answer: 4176.08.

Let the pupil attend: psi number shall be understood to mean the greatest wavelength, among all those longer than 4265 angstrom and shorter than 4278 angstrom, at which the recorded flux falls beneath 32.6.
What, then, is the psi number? 4277.29 angstrom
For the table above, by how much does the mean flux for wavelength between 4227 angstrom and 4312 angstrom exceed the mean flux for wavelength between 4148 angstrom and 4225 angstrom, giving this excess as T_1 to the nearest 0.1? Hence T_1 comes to -0.6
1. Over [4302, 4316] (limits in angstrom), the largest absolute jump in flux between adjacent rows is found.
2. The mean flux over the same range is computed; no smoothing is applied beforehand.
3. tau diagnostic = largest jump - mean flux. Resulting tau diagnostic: -29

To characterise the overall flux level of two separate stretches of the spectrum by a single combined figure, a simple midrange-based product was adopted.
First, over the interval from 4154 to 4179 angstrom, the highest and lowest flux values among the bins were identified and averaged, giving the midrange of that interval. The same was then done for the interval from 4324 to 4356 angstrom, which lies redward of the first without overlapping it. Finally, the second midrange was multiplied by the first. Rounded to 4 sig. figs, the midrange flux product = 1011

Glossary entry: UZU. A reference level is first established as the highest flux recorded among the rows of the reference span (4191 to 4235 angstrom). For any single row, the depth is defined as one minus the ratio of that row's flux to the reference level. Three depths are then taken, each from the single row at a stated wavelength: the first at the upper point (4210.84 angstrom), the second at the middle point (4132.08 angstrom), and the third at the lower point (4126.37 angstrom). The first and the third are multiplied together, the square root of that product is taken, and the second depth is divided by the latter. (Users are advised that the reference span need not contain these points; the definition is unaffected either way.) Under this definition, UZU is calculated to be 1.1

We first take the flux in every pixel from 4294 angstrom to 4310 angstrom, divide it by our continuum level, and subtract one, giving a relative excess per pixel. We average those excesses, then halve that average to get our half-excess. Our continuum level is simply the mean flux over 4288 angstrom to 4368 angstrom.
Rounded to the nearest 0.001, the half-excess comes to 0.021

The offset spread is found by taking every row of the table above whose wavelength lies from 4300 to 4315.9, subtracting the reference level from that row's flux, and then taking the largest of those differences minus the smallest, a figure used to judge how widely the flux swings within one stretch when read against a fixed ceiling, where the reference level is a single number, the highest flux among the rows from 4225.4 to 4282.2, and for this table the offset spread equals 7.2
